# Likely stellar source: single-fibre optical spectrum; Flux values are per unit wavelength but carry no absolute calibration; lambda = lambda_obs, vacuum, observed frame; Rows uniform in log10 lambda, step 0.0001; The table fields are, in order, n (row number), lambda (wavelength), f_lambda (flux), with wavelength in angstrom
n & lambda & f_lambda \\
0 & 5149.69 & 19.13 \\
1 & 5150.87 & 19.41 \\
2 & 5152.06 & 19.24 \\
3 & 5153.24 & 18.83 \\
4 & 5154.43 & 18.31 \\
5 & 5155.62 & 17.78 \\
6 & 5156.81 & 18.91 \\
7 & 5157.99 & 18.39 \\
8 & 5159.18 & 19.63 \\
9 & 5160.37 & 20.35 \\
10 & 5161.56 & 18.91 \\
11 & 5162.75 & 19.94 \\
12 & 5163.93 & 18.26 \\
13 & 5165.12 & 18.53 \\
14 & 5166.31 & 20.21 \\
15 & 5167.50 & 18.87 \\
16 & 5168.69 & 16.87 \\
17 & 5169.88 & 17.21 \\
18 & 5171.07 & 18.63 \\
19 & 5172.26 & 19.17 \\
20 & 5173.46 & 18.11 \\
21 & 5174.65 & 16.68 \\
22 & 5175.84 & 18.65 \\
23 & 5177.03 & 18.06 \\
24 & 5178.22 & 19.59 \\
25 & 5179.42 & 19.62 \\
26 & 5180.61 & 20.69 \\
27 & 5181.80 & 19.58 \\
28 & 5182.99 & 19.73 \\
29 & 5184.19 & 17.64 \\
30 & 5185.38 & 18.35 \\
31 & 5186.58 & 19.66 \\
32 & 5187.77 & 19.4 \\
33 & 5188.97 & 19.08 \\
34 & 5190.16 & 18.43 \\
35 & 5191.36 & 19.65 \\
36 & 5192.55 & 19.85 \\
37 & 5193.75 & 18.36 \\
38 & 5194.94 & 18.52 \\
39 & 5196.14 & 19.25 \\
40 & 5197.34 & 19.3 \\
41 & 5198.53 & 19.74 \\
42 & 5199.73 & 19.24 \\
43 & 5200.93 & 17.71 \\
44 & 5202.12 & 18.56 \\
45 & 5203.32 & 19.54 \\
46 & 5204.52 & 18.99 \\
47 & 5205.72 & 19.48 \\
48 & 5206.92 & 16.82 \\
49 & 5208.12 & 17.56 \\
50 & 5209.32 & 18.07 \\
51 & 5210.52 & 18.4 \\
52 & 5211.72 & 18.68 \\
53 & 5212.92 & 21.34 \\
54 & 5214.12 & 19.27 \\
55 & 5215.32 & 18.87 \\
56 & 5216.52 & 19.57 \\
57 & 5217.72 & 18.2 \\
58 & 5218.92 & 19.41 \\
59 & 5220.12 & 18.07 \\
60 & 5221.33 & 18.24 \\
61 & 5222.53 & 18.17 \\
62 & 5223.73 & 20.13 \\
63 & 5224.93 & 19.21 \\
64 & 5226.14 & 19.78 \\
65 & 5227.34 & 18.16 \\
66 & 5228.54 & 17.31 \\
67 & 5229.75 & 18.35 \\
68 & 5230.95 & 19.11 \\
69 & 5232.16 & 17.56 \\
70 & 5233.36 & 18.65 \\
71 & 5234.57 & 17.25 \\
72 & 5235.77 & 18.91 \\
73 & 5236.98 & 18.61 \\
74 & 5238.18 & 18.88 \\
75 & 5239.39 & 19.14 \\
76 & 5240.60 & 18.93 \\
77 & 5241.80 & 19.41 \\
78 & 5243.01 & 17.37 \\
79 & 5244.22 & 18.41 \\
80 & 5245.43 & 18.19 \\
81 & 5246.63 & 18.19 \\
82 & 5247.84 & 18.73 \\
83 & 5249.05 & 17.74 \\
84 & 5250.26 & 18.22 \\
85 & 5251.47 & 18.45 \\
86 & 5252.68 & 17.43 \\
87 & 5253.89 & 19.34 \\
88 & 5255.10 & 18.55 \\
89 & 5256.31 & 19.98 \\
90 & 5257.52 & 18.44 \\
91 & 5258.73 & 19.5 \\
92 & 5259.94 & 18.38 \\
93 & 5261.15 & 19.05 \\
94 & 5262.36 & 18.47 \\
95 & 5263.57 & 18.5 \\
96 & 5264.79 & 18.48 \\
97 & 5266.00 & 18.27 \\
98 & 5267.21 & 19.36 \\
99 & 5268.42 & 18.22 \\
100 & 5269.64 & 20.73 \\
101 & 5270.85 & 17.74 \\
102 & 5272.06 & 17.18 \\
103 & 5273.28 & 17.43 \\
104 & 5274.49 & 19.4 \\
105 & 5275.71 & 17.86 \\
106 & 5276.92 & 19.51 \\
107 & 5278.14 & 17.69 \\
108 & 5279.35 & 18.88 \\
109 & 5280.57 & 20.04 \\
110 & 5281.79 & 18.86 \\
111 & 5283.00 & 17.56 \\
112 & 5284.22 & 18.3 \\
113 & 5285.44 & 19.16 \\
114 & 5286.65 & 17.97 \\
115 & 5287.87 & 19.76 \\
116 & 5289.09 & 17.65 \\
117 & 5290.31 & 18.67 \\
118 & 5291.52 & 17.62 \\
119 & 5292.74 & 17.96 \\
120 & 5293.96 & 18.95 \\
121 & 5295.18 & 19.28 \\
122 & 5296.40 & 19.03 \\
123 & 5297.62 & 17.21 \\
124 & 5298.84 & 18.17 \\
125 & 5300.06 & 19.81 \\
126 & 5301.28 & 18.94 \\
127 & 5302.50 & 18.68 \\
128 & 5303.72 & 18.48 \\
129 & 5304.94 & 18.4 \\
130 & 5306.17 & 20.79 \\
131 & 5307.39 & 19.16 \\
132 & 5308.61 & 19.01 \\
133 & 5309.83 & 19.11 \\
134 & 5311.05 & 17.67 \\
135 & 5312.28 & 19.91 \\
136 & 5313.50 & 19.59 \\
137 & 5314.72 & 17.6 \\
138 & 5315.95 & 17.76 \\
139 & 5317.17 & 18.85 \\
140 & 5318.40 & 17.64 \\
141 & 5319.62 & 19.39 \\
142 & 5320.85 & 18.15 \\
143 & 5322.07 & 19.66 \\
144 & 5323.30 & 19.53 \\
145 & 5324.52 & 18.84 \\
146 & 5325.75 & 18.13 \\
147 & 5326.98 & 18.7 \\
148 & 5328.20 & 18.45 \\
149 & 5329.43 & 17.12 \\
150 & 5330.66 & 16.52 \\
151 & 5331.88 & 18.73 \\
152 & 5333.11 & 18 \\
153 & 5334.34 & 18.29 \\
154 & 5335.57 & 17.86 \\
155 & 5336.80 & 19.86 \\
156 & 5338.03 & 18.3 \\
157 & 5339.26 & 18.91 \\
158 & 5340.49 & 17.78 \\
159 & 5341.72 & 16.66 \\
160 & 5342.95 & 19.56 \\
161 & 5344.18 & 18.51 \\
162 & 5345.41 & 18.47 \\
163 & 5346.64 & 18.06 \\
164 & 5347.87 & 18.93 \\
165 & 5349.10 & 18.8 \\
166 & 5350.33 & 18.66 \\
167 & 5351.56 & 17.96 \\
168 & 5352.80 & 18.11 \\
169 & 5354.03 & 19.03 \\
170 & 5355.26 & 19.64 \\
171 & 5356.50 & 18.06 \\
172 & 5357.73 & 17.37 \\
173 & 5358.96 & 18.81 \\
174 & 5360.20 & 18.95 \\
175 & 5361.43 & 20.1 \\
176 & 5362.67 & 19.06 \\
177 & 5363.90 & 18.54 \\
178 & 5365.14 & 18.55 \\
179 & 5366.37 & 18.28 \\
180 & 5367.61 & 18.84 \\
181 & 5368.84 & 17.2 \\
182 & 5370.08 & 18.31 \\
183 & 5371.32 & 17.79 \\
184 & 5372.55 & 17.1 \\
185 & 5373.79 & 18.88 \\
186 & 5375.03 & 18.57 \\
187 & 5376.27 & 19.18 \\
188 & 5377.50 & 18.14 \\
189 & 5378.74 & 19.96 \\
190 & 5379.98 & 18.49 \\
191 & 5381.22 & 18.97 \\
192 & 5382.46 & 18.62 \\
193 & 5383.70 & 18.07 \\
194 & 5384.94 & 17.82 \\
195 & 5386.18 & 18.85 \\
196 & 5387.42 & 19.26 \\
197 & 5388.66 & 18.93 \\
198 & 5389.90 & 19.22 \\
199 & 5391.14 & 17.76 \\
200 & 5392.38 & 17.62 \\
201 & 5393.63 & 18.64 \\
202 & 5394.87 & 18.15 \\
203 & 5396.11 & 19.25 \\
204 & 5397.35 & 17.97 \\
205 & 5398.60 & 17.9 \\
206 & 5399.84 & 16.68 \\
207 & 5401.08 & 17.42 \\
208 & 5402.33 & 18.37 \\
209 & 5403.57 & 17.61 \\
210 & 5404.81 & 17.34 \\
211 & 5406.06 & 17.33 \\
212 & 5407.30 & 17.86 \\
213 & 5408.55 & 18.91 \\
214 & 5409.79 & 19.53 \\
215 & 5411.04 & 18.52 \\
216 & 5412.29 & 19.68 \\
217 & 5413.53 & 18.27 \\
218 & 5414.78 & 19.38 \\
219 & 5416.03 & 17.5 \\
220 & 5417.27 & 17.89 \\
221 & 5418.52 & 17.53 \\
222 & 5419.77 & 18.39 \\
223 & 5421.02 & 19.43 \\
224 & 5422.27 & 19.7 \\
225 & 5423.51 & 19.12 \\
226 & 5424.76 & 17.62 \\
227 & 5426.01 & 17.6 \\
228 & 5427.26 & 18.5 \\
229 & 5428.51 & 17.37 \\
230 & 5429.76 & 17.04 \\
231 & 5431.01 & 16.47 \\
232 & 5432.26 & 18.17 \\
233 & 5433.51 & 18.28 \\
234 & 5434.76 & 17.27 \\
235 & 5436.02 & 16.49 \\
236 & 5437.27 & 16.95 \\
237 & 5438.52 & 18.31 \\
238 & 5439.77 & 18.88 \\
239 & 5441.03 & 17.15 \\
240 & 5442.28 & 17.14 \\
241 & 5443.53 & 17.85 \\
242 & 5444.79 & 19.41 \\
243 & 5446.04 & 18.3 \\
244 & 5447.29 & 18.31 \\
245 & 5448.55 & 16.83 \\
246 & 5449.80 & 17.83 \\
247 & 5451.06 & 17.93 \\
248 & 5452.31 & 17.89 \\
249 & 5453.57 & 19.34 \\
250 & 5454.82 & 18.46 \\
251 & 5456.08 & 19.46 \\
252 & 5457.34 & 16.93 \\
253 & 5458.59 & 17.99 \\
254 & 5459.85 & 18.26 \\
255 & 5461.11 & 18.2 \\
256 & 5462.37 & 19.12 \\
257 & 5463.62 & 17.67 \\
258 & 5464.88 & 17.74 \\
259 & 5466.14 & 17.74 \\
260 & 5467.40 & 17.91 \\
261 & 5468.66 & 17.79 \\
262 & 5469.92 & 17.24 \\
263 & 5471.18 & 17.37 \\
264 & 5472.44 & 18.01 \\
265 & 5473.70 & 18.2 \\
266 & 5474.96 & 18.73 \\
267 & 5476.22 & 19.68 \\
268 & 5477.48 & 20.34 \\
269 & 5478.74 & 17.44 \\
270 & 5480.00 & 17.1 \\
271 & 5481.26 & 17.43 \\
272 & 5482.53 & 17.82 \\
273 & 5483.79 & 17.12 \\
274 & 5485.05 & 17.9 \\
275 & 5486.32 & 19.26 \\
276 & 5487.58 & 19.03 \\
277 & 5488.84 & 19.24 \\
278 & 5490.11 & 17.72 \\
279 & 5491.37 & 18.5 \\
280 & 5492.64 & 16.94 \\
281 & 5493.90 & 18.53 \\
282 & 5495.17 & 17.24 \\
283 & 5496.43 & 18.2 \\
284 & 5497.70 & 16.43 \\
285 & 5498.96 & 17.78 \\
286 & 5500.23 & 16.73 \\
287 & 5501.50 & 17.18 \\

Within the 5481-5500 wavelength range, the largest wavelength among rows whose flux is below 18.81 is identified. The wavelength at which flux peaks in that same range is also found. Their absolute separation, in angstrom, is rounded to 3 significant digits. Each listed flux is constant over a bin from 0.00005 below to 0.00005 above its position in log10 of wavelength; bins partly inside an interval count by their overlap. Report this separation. 12.6 angstrom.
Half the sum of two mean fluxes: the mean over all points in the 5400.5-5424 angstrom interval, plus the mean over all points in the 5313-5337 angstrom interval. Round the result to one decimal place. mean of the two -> 18.4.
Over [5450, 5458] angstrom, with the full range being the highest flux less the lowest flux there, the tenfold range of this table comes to 25.3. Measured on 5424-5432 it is 20.3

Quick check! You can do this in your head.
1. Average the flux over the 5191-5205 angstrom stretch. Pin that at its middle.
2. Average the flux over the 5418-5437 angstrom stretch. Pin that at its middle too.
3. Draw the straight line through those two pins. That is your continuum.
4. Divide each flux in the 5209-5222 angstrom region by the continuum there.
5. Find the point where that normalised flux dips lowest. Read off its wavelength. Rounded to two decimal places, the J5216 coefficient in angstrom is 5209.32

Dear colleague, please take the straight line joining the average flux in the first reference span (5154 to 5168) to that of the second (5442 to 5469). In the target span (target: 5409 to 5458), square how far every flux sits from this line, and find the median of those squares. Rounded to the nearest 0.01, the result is 0.54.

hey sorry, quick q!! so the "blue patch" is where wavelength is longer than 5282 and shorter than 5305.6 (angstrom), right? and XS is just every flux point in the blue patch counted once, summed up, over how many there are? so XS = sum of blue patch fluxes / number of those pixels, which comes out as 18.5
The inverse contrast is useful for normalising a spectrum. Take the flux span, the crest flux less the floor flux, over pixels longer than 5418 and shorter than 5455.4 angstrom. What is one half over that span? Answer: 0.155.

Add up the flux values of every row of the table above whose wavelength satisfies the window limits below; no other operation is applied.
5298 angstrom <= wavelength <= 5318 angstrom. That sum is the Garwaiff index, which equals 301.9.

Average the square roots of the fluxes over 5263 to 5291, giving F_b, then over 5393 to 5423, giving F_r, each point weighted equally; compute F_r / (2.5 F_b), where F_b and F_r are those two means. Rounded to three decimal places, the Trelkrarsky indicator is 0.397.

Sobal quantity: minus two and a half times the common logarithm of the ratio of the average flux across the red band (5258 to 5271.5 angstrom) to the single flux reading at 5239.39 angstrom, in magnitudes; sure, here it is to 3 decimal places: 0.020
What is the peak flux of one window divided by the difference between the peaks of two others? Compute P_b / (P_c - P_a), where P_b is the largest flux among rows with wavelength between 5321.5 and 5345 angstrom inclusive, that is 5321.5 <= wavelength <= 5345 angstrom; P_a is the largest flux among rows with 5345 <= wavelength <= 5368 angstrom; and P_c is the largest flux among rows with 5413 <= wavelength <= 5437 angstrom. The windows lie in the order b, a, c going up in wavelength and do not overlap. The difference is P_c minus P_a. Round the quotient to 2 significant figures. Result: -50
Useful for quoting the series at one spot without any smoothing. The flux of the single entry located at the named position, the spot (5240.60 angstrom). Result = 18.93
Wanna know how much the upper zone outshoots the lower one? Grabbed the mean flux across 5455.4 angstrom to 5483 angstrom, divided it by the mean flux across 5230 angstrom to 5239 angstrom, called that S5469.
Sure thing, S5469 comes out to 0.98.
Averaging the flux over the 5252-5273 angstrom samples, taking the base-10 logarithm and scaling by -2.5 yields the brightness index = -3.18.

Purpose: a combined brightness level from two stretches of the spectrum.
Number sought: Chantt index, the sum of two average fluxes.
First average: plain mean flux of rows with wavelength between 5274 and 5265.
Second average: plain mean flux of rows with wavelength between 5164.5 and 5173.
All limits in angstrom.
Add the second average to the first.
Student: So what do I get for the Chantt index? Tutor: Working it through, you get 36.9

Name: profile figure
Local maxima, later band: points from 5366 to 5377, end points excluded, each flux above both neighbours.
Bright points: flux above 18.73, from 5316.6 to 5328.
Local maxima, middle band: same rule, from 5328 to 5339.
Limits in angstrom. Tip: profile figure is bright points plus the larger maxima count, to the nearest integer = 8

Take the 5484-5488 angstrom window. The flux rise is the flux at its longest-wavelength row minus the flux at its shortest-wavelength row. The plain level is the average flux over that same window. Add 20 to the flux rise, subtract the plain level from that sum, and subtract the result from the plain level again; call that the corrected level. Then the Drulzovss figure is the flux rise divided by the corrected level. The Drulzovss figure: 0.07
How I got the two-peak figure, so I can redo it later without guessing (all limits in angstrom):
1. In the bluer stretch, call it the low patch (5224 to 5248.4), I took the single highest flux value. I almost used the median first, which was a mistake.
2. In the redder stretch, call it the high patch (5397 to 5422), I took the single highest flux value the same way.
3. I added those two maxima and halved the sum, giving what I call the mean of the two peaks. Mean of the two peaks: 19.7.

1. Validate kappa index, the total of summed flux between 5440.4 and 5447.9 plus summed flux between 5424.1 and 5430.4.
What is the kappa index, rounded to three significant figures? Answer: 196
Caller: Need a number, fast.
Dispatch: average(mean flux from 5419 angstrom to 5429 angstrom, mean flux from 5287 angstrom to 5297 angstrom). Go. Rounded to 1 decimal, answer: 18.5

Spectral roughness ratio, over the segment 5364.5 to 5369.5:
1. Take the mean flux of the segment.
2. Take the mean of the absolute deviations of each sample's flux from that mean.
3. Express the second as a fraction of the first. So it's 0.0279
